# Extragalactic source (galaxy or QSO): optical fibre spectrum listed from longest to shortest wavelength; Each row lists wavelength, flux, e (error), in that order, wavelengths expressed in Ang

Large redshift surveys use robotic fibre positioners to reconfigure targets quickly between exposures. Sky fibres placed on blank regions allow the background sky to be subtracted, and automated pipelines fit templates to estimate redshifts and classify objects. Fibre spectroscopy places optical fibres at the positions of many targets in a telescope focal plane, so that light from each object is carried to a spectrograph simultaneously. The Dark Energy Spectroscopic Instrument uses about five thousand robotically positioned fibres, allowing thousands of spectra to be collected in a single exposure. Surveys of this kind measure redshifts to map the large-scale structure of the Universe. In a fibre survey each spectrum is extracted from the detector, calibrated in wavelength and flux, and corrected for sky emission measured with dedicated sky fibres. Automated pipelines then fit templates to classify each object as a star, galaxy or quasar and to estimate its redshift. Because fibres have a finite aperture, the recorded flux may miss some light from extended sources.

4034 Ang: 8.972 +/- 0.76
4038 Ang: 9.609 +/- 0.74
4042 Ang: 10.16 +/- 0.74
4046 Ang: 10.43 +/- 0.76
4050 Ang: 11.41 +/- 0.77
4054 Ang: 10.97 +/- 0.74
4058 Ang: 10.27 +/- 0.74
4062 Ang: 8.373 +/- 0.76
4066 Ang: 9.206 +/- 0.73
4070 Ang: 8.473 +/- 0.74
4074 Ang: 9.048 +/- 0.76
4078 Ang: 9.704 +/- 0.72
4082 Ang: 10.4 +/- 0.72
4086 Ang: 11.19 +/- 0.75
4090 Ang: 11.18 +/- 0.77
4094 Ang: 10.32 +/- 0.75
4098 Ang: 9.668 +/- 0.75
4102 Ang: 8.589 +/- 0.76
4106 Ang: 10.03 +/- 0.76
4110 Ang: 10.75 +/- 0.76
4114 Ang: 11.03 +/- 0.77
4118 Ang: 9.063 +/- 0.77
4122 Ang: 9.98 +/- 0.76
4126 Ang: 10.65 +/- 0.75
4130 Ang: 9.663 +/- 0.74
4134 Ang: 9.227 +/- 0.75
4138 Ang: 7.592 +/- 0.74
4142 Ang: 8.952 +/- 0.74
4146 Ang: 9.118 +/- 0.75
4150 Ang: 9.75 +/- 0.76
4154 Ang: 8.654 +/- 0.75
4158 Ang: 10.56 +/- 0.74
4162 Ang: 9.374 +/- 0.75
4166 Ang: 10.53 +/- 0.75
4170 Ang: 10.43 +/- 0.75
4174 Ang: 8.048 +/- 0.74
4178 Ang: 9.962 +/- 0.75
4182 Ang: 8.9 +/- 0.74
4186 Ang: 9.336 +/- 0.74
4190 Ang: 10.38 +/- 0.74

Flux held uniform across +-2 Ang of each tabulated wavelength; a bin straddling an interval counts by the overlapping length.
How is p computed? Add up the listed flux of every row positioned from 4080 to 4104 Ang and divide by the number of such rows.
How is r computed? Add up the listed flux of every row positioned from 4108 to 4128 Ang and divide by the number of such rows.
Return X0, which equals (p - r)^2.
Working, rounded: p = 10.2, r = 10.3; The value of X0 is 0.00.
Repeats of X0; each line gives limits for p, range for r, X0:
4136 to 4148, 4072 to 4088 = 2.35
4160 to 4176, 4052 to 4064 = 0.08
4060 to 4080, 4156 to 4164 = 1.01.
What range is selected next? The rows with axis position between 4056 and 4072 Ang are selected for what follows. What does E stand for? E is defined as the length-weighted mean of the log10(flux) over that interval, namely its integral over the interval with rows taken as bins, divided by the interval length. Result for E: 0.96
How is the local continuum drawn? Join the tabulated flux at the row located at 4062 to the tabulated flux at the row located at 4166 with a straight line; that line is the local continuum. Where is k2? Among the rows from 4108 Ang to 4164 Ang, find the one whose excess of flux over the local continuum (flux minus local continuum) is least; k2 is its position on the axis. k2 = 4138 Ang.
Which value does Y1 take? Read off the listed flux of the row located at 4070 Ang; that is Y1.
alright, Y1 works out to 8.473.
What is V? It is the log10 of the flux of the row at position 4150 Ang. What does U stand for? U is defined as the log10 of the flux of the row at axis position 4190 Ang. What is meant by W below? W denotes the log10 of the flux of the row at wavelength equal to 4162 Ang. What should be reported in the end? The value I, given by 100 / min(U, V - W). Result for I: 5855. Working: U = 1.02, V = 0.99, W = 0.97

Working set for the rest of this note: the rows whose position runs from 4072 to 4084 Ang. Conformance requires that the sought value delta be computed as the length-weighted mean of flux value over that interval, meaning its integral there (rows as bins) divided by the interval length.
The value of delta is 9.7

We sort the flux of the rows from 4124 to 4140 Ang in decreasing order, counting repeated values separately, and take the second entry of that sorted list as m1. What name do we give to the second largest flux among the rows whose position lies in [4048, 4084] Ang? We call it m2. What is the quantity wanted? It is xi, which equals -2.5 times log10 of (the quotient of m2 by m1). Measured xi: -0.14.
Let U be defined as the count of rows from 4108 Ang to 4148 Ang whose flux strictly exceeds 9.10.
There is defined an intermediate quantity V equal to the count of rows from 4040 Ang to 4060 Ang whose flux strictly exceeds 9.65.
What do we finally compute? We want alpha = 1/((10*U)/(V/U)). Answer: 0.010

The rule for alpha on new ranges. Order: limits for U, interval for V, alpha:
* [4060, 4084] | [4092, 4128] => 0.078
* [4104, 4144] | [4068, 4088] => 0.006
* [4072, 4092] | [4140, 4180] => 0.031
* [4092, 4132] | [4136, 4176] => 0.006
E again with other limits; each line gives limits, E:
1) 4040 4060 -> 1.03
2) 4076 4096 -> 1.02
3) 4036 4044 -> 0.99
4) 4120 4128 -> 1.01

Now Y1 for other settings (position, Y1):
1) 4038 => 9.609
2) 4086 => 11.19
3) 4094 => 10.32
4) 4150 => 9.75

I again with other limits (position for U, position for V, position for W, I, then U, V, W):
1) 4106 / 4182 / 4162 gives -4438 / 1.00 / 0.95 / 0.97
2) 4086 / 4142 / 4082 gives -1536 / 1.05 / 0.95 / 1.02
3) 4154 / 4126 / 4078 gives 2475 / 0.94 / 1.03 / 0.99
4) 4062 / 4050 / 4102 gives 811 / 0.92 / 1.06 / 0.93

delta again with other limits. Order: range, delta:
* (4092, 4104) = 9.5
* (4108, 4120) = 10.3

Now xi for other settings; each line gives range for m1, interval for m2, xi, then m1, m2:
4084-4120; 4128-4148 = 0.21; 11.18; 9.227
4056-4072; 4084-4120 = -0.21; 9.206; 11.18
